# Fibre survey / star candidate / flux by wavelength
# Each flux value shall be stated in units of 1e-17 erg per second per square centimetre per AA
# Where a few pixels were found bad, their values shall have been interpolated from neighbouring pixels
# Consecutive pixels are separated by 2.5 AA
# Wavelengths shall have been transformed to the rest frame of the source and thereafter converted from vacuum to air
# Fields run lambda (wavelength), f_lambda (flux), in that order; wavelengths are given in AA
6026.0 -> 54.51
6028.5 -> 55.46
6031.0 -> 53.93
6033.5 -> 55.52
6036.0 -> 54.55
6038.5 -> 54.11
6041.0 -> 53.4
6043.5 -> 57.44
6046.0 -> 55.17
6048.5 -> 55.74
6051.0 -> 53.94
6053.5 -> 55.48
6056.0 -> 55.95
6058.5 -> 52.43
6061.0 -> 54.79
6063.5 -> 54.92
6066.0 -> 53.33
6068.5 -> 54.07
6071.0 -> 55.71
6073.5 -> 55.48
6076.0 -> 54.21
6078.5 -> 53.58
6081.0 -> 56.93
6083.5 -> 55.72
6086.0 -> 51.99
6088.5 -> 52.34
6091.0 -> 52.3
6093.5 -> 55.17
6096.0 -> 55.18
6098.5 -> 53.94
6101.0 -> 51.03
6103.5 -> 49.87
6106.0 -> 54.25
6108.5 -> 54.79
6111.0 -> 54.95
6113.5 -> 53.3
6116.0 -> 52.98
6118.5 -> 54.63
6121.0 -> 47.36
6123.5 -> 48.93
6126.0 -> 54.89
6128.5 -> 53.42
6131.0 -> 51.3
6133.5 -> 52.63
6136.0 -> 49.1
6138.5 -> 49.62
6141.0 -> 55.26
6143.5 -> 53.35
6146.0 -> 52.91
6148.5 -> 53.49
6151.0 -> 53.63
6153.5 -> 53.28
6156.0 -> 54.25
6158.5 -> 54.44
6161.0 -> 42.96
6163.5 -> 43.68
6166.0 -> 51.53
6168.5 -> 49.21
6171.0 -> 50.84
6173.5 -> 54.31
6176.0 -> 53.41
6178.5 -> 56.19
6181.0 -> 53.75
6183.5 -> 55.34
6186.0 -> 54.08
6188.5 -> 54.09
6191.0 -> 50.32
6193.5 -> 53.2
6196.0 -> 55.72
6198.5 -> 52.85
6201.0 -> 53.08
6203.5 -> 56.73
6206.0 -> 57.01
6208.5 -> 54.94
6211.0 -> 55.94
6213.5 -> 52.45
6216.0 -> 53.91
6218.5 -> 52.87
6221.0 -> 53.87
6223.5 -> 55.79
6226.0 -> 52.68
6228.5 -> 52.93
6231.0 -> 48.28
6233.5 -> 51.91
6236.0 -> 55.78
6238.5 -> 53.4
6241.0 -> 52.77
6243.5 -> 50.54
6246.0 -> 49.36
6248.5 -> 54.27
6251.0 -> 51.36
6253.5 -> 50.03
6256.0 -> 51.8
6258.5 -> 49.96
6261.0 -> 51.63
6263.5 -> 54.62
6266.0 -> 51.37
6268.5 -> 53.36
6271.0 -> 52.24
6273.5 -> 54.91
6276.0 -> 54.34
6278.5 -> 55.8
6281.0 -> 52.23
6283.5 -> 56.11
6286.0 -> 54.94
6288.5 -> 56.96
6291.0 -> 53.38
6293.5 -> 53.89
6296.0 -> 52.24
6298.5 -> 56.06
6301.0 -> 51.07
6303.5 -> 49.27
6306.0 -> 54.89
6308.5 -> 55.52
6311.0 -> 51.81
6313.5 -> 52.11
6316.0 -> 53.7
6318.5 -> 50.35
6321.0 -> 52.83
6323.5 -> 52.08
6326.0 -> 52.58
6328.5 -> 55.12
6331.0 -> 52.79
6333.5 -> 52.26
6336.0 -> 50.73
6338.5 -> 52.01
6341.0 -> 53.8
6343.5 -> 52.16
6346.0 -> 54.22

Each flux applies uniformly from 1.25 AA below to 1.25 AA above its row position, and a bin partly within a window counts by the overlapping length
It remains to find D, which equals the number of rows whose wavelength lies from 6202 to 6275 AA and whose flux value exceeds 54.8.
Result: 7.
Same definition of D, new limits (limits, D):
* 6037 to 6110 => 12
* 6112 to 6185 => 4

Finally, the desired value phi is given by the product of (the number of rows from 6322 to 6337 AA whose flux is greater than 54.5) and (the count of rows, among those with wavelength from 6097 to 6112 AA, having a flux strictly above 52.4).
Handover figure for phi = 4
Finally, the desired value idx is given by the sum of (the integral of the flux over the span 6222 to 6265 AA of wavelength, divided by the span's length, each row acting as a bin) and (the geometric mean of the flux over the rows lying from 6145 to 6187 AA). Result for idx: 104.2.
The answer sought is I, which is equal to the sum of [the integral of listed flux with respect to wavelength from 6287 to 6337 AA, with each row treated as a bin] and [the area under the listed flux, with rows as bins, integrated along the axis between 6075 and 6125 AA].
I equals 5309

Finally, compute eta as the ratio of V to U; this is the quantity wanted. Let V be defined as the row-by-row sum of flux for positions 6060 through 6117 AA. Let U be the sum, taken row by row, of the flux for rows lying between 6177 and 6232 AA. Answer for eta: 1.0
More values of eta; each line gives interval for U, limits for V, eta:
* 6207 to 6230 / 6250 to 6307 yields 2.5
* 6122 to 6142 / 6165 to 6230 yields 3.4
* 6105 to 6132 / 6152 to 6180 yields 1.0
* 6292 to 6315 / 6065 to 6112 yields 2.1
